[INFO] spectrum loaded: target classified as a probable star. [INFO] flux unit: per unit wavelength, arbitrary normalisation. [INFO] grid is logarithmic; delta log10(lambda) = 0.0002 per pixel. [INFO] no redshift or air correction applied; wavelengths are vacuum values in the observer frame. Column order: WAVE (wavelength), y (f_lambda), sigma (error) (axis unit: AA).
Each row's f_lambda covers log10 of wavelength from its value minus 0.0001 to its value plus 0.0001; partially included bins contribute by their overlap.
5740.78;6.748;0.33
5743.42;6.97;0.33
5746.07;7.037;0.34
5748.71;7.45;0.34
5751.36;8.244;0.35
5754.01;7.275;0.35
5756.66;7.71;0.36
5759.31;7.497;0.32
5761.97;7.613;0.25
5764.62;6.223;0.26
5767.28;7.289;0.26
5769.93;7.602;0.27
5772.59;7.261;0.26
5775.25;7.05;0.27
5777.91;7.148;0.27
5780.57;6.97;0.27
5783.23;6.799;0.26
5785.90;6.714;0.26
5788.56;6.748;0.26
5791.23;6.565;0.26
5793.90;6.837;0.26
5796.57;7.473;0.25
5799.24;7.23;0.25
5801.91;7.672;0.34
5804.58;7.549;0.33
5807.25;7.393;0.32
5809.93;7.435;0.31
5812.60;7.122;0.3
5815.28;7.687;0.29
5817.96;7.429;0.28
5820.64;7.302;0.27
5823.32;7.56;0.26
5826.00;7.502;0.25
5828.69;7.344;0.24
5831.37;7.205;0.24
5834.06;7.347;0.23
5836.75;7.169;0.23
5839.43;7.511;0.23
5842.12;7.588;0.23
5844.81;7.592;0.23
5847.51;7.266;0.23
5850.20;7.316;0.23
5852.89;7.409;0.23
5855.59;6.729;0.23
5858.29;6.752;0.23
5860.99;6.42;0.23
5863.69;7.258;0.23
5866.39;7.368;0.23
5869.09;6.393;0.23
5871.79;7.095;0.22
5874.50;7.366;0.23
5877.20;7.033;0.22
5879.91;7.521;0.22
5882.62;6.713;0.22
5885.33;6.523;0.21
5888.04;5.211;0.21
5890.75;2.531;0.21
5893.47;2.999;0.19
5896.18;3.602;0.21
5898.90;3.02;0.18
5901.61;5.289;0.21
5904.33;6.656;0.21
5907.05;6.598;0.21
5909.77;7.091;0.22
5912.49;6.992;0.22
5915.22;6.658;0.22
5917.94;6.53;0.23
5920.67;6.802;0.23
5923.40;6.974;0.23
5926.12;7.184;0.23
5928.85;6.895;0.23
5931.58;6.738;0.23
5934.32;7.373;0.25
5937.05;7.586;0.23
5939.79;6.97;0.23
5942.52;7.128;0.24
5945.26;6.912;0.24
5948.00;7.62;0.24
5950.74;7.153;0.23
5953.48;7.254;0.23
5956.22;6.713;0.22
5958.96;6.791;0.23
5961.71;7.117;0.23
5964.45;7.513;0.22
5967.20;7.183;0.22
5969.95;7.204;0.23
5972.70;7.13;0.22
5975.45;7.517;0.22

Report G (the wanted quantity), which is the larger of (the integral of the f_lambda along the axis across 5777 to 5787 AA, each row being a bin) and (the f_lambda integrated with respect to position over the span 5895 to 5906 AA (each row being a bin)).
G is 69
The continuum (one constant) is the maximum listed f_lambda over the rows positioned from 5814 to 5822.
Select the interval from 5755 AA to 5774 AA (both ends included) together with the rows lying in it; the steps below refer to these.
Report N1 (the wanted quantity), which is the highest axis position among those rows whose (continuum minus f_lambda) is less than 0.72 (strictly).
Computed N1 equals 5772.59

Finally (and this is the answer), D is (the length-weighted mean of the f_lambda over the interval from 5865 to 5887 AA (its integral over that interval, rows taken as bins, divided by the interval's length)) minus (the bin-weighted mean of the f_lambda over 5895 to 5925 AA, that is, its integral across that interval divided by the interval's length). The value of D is 0.9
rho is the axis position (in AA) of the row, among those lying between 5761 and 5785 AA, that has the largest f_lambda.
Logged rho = 5761.97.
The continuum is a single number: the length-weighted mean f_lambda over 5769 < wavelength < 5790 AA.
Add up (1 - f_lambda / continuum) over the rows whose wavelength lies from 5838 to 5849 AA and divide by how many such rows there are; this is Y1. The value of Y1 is -0.07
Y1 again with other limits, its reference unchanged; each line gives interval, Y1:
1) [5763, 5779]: -0.01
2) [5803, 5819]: -0.06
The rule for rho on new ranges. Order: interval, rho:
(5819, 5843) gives 5842.12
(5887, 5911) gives 5909.77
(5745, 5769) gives 5751.36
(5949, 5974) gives 5964.45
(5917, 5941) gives 5937.05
